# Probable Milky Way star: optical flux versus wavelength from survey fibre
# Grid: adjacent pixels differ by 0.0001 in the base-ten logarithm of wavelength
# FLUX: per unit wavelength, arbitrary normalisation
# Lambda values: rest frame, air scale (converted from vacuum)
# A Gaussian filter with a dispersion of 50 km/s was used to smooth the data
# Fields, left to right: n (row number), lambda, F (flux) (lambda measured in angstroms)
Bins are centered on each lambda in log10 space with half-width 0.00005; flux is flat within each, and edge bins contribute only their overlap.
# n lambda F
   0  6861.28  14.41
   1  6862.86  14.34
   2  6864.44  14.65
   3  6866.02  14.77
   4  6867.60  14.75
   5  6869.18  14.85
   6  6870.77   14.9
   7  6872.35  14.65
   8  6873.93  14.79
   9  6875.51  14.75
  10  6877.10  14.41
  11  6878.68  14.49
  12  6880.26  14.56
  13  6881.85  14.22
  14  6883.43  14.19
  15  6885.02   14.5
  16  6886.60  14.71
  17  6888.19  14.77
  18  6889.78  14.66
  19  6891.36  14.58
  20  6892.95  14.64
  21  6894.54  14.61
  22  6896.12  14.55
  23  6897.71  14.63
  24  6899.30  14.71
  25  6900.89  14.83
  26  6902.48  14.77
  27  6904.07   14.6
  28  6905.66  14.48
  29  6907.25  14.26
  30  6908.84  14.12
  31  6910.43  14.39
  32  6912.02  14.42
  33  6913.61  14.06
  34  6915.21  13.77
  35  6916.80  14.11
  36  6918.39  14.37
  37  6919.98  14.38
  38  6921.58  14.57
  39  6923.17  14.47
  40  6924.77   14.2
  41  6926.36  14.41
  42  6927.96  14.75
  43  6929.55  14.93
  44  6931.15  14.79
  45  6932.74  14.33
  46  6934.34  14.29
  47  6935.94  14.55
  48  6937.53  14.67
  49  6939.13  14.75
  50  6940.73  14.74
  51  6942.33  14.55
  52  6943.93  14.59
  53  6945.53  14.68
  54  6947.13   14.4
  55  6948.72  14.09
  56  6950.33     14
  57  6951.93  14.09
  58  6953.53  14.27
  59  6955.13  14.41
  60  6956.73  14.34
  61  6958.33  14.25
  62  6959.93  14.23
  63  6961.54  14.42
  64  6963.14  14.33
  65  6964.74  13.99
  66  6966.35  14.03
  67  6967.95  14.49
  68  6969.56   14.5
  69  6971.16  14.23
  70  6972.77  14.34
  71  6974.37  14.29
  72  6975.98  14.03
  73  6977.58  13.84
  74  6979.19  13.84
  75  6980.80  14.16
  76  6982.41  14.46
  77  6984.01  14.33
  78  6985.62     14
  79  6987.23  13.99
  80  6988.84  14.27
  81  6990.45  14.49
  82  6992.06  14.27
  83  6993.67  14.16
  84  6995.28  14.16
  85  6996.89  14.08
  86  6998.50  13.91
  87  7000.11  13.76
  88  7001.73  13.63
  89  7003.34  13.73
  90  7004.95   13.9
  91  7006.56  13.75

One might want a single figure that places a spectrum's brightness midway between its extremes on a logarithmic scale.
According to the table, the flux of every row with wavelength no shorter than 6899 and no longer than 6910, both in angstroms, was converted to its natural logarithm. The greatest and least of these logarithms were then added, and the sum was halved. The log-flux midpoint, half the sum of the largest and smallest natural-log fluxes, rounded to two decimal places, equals 2.67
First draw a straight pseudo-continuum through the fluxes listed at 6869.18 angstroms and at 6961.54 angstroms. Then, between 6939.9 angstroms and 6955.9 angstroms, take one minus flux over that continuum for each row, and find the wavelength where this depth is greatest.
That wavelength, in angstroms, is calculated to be 6950.33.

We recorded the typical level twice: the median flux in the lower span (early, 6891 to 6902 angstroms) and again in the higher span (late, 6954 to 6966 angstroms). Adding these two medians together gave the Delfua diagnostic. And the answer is 29.0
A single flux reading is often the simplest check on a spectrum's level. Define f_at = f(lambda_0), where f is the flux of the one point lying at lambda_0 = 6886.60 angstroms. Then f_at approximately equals 14.71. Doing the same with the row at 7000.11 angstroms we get 13.76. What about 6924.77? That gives 14.2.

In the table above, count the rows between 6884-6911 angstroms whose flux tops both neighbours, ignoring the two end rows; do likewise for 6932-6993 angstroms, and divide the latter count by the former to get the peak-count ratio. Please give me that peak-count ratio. 2.7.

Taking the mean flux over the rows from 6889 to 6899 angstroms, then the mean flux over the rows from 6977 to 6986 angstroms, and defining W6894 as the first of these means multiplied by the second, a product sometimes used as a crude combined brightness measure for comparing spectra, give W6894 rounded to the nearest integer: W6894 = 206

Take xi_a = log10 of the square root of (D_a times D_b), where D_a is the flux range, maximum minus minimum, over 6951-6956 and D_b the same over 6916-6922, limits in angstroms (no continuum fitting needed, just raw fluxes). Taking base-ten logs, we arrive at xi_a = -0.42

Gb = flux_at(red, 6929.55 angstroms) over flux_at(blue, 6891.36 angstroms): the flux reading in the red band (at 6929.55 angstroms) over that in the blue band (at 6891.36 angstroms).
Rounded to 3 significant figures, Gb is 1.02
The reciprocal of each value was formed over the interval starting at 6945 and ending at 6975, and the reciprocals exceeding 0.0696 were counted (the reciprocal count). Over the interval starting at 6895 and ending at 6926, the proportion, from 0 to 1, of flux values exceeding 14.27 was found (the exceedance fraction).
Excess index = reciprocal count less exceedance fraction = 12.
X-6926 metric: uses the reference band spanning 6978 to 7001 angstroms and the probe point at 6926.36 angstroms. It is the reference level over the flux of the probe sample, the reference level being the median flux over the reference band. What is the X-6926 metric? 0.98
